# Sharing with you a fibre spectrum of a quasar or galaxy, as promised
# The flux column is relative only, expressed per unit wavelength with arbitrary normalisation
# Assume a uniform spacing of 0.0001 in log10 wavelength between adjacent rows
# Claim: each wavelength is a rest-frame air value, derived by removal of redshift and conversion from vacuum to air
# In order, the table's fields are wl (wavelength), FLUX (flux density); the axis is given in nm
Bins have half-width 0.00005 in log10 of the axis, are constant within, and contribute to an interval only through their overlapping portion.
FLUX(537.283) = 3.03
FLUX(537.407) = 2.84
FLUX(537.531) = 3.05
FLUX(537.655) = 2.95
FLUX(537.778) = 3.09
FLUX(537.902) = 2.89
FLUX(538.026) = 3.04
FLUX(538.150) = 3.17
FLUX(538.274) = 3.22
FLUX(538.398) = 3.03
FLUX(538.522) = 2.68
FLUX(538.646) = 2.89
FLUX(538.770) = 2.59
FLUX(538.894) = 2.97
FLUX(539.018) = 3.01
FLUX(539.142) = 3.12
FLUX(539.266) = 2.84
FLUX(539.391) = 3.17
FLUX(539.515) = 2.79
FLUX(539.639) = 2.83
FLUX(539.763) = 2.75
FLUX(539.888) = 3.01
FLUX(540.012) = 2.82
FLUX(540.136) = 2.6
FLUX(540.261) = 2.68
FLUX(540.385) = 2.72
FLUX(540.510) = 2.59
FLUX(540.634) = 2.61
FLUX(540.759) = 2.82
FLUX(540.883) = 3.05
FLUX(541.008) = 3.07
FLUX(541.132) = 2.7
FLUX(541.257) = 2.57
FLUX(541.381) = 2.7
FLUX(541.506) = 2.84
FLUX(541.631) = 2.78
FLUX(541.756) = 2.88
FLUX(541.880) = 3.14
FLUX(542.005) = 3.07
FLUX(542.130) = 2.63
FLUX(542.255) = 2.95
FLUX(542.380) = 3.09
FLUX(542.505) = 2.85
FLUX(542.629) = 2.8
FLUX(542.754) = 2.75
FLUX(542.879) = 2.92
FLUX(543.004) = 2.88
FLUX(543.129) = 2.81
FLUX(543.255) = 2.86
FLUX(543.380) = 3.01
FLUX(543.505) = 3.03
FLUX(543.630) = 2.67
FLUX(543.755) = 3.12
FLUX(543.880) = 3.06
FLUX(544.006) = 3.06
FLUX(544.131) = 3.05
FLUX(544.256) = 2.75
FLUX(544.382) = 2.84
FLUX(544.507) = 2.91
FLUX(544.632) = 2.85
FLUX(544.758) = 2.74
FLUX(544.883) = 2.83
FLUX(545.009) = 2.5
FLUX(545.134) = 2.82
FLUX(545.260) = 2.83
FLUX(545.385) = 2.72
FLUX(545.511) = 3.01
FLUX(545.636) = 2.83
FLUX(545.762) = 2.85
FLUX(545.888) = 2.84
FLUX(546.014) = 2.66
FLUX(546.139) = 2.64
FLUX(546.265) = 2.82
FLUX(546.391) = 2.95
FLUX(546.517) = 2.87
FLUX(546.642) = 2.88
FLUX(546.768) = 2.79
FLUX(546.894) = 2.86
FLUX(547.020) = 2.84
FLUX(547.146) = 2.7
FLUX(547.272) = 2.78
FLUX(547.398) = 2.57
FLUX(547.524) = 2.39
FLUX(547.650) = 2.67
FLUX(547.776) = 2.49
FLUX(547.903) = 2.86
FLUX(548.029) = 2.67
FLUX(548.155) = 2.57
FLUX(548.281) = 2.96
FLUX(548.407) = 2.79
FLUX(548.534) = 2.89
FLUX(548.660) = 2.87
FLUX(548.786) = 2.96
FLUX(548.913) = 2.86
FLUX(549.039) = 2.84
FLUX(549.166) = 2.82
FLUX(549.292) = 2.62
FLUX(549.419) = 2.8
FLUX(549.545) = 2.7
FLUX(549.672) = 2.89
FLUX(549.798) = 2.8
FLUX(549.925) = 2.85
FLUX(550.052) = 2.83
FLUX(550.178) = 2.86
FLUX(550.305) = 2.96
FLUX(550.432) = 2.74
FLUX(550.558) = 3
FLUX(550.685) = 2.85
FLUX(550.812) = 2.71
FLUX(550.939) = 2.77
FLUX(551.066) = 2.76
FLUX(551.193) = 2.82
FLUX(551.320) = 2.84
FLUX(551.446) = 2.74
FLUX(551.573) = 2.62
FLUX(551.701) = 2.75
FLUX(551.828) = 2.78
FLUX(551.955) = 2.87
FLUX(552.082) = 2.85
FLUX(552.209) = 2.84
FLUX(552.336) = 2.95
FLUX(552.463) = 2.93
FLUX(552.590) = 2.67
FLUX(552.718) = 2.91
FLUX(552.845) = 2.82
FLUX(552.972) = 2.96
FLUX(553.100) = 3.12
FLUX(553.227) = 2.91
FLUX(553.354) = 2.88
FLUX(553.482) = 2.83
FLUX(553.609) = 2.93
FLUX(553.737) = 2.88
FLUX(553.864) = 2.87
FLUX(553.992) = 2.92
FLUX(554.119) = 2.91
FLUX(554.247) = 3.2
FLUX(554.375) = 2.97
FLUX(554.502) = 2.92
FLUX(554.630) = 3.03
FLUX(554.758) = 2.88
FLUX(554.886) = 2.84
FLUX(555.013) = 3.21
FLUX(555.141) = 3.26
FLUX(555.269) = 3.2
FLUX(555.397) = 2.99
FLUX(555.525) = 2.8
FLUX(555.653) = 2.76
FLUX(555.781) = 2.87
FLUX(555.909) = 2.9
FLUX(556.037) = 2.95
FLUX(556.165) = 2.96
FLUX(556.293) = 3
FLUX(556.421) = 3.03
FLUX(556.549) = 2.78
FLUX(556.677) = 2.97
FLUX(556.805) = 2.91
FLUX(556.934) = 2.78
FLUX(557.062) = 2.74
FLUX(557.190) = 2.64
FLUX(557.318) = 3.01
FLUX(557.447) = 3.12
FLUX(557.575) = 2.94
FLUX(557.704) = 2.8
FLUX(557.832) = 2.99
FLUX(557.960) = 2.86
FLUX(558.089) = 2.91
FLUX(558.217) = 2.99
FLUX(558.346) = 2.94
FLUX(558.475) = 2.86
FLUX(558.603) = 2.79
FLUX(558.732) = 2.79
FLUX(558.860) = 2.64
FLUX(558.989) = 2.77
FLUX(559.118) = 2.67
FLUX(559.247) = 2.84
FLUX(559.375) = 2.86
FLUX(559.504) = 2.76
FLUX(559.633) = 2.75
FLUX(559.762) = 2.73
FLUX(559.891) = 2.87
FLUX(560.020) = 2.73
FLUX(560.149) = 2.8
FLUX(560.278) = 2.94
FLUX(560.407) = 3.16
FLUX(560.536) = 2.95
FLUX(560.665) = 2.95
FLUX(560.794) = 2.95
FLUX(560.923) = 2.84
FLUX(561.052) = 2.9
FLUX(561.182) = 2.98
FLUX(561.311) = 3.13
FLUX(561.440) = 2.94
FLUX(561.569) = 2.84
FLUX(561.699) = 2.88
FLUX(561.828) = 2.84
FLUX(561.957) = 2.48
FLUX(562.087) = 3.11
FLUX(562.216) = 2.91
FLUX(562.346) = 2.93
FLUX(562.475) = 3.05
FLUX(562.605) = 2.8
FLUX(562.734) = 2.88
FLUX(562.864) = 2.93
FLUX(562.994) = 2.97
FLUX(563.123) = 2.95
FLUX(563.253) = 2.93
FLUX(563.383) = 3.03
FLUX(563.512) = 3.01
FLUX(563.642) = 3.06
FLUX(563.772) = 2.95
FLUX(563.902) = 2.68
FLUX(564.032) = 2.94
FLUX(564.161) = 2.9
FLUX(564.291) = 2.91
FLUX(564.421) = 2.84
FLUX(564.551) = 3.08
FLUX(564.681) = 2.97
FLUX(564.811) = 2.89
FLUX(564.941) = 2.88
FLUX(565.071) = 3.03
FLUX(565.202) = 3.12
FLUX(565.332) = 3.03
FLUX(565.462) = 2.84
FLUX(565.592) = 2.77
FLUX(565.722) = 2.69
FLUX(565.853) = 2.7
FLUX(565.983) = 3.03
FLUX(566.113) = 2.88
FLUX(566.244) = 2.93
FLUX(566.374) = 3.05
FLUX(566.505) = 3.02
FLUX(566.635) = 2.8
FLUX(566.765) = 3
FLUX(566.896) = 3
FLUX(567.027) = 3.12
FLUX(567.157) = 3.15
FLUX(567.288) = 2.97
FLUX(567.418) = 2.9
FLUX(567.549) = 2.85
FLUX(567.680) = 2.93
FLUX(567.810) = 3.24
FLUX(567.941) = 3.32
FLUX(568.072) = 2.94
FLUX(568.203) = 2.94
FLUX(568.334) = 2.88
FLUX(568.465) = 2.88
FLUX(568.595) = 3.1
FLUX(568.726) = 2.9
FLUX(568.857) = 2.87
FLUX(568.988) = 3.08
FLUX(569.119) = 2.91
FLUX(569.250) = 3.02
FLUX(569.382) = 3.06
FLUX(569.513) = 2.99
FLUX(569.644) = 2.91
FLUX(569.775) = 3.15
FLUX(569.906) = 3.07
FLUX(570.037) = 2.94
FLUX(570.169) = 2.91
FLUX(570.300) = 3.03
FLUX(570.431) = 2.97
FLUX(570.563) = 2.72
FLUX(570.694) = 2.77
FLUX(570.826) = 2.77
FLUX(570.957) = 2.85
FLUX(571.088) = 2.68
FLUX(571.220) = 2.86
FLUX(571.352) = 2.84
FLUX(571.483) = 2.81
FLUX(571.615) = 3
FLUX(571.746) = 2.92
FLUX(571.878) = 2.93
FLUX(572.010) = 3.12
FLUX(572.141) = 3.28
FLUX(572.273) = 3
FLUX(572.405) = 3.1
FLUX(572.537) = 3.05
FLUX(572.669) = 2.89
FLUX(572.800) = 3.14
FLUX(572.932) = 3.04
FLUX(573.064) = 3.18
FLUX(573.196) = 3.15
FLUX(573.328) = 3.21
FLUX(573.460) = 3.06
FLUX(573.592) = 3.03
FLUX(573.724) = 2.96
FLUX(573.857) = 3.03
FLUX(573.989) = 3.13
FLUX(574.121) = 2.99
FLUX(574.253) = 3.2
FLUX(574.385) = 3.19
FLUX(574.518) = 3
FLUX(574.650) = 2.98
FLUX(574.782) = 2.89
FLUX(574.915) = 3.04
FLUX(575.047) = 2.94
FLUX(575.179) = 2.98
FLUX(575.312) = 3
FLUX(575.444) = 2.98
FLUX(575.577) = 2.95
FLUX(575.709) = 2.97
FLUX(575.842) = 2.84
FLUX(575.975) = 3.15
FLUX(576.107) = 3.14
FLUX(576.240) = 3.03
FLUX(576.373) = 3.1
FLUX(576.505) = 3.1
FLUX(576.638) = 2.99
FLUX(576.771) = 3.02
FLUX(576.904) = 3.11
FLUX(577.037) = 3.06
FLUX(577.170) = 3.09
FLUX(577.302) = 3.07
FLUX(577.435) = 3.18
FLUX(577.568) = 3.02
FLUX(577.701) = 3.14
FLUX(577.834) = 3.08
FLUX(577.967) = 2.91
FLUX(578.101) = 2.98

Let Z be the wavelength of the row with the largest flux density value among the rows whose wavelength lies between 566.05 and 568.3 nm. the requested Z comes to 567.941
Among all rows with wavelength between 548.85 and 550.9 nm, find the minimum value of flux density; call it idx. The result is 2.62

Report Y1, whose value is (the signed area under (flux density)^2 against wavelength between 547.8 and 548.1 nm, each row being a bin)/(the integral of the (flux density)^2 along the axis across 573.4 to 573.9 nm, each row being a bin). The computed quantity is 0.5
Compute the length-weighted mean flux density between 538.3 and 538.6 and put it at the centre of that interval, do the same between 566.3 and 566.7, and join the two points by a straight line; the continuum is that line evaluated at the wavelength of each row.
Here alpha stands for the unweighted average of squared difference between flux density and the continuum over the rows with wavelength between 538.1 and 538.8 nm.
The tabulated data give 0.056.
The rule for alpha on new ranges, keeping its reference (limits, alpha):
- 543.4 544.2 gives 0.030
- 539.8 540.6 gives 0.049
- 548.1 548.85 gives 0.025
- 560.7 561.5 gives 0.008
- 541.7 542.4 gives 0.032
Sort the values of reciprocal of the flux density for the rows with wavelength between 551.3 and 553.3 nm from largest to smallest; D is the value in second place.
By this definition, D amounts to 0.375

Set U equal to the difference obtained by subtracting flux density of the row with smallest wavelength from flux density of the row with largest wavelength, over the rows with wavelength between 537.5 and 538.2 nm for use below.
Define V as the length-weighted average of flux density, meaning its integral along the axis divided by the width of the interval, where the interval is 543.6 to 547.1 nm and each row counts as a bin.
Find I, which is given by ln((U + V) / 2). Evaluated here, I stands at 0.39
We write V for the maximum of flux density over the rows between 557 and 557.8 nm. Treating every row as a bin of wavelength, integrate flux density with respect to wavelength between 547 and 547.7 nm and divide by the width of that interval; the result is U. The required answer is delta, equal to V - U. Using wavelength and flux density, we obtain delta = 0.47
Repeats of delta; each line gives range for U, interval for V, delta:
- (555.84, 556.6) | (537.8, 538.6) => 0.28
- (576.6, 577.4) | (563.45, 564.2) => 0.00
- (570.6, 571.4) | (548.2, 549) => 0.17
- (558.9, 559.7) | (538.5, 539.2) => 0.35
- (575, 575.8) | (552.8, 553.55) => 0.15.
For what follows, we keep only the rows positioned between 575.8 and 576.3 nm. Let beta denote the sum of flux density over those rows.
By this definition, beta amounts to 12.2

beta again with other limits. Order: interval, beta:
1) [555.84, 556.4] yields 11.8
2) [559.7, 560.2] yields 11.1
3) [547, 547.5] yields 10.9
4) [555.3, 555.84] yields 11.4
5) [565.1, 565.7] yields 11.8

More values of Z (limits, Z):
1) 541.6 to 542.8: 541.880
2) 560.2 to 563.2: 560.407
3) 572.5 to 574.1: 573.328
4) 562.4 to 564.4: 563.642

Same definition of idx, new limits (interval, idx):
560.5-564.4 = 2.48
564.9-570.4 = 2.69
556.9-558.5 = 2.64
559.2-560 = 2.73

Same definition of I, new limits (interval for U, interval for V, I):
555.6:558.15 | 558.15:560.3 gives 0.39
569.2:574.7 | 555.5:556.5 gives 0.36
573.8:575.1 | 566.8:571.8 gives 0.36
